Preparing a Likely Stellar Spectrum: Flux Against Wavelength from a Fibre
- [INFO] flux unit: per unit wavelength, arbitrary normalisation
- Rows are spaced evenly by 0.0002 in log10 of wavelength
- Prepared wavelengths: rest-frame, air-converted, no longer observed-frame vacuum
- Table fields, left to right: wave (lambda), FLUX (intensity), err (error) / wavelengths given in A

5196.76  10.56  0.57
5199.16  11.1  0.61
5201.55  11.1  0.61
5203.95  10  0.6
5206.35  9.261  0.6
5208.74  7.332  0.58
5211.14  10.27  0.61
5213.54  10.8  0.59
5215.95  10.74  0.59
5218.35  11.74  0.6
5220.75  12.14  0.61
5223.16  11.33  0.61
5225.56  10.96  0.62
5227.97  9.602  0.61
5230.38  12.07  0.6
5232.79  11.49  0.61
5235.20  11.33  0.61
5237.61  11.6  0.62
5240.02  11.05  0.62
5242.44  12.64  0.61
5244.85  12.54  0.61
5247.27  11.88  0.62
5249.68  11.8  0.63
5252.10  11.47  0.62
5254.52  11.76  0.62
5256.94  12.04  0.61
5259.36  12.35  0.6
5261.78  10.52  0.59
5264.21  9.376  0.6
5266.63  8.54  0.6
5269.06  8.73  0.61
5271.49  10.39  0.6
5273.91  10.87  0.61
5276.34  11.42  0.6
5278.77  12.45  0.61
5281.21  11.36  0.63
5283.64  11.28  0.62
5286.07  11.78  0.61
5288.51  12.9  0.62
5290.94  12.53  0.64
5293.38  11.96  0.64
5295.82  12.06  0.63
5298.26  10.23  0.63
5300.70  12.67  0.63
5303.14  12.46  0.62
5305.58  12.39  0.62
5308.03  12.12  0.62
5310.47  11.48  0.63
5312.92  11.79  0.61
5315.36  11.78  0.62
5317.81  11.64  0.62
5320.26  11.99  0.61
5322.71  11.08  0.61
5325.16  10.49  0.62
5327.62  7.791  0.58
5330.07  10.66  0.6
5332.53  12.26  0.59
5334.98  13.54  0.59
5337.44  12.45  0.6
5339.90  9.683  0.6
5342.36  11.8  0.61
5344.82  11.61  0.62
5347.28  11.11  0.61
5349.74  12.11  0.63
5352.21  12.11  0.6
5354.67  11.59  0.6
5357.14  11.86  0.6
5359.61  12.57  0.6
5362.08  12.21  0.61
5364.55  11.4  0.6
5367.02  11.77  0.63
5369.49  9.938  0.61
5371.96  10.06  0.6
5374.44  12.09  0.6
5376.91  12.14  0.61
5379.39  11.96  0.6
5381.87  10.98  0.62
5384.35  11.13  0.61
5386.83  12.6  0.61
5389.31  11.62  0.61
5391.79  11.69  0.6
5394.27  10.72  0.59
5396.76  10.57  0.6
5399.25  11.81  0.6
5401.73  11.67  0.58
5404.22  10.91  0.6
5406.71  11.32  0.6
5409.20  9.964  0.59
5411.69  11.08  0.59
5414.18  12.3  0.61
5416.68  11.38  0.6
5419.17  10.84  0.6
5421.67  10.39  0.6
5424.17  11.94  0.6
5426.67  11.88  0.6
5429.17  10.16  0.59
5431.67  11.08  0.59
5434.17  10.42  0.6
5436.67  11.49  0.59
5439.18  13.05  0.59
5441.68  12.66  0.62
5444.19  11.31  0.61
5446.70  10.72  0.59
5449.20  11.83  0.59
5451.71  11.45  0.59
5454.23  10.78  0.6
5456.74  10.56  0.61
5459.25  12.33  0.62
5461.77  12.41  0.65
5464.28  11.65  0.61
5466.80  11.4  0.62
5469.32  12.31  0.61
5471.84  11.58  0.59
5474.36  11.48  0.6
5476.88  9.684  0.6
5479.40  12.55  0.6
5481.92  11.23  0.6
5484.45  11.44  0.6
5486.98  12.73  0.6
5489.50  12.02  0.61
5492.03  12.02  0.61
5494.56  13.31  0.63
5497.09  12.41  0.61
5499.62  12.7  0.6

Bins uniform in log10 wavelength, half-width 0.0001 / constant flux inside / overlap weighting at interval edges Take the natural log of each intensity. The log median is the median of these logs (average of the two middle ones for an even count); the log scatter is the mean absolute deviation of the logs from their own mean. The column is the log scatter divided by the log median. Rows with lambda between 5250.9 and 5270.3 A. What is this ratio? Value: 0.053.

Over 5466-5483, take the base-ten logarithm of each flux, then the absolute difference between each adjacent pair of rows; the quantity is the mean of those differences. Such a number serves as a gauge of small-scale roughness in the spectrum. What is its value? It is 0.050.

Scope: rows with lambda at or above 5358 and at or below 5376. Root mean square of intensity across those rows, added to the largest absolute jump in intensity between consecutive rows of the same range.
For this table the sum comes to 13.5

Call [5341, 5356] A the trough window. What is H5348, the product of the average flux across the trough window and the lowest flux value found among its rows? 130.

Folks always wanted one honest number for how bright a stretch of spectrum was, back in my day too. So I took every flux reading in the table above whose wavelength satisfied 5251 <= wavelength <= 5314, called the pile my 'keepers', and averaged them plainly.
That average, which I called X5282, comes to 11.4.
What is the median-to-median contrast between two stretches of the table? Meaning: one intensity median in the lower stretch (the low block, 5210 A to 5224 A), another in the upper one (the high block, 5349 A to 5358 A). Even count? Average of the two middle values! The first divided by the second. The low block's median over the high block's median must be 0.92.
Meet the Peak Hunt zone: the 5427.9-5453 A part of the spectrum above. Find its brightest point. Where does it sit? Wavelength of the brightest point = 5439.18 A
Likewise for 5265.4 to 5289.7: 5288.51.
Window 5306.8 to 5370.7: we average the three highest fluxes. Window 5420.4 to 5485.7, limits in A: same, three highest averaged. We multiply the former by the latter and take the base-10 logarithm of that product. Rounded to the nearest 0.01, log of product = 2.21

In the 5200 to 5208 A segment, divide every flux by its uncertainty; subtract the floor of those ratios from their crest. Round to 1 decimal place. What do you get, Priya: 2.8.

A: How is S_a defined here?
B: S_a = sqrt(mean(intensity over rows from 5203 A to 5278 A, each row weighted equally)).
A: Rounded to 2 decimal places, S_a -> 3.30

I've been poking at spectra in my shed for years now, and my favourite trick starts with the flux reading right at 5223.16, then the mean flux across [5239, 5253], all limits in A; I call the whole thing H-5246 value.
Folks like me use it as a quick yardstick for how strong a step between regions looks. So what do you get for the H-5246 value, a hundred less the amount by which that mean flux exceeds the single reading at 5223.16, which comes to 99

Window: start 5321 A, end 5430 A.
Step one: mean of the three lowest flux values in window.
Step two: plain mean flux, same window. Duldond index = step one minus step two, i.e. -2.2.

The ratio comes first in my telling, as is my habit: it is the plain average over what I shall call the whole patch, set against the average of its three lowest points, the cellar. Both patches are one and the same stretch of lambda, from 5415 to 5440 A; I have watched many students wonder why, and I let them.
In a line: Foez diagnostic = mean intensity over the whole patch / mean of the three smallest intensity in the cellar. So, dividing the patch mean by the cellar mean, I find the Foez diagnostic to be 1.09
